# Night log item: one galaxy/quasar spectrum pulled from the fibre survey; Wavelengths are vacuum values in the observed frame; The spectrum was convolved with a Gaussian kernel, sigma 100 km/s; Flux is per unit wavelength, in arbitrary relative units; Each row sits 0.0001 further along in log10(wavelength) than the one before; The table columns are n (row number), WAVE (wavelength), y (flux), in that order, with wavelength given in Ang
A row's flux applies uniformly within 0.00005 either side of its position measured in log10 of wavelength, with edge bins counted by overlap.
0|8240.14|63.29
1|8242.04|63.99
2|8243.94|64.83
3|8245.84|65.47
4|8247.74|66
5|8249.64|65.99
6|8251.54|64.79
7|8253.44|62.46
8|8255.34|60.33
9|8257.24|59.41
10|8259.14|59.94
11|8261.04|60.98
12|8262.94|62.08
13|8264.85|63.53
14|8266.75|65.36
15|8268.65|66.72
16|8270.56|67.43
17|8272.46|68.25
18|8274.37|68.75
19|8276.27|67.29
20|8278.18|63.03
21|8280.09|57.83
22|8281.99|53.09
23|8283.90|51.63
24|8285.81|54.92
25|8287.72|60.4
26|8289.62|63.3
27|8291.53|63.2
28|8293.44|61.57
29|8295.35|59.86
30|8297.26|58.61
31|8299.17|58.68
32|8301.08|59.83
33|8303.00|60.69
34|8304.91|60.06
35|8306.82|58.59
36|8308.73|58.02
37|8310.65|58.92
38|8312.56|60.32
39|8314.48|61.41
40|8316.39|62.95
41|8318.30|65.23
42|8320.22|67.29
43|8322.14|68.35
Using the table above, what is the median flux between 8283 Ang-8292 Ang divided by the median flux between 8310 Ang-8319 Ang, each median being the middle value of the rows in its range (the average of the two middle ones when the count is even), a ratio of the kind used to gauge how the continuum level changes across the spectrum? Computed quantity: 0.98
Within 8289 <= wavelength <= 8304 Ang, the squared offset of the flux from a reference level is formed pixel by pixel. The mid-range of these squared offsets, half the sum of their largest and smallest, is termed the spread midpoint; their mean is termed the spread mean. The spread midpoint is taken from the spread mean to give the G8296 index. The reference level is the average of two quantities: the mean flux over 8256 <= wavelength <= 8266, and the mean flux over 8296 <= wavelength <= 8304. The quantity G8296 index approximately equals -1.4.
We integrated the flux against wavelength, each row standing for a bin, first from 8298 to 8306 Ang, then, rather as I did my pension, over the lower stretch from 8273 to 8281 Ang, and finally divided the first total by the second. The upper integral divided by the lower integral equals 0.93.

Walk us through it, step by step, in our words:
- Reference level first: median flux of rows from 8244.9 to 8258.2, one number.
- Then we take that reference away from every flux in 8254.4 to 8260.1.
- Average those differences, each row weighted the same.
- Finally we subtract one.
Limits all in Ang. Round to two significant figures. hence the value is -5.9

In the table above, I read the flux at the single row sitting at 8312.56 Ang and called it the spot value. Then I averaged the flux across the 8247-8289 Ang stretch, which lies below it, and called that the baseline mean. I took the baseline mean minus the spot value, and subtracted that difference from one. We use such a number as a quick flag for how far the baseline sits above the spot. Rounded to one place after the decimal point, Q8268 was -1.0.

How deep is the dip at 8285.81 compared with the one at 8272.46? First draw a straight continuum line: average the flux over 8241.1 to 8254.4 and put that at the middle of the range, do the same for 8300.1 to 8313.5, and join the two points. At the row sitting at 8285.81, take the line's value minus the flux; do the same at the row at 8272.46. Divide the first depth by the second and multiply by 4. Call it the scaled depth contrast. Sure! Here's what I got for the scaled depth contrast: -5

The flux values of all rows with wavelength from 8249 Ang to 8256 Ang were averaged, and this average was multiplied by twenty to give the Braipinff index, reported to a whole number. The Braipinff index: 1268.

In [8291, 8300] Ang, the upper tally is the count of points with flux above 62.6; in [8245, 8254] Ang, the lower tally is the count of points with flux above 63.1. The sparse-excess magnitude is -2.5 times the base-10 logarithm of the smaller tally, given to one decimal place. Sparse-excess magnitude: 0.0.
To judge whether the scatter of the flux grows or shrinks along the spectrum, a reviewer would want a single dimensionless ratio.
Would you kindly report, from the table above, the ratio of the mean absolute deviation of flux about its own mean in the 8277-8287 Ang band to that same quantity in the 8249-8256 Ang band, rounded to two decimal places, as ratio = 1.73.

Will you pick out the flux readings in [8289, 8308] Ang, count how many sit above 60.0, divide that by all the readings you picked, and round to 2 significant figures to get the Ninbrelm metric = 0.50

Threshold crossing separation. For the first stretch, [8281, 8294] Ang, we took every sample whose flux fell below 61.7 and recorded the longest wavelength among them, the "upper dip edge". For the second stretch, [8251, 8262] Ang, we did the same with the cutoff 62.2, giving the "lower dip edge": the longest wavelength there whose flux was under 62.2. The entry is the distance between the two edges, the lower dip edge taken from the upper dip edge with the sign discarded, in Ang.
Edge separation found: 32.4 Ang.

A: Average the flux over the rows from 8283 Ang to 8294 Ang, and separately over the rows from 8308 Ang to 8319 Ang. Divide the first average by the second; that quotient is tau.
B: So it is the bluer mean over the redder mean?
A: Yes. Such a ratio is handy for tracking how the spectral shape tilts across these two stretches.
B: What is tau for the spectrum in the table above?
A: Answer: 0.97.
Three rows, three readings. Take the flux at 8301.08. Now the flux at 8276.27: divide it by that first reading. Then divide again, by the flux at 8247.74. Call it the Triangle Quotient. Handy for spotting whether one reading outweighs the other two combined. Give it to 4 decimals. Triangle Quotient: 0.0170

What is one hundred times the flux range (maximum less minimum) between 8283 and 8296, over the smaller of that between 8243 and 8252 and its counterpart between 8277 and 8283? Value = 964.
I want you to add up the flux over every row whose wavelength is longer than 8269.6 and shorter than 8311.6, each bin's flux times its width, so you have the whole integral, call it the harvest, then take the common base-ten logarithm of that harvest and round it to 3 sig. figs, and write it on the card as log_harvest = 3.41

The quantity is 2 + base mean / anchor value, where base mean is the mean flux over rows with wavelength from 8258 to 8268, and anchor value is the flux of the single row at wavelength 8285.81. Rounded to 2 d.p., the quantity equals 3.14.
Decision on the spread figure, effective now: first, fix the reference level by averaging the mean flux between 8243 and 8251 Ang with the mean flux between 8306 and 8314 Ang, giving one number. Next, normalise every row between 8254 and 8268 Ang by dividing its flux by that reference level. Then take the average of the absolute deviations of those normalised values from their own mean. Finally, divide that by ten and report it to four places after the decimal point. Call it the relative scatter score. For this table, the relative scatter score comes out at 0.0027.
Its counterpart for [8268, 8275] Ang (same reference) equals 0.0011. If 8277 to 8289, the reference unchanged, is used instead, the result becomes 0.0058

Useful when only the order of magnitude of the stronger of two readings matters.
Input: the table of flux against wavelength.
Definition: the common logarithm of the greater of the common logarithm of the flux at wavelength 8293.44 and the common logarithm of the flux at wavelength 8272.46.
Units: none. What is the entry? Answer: 0.263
